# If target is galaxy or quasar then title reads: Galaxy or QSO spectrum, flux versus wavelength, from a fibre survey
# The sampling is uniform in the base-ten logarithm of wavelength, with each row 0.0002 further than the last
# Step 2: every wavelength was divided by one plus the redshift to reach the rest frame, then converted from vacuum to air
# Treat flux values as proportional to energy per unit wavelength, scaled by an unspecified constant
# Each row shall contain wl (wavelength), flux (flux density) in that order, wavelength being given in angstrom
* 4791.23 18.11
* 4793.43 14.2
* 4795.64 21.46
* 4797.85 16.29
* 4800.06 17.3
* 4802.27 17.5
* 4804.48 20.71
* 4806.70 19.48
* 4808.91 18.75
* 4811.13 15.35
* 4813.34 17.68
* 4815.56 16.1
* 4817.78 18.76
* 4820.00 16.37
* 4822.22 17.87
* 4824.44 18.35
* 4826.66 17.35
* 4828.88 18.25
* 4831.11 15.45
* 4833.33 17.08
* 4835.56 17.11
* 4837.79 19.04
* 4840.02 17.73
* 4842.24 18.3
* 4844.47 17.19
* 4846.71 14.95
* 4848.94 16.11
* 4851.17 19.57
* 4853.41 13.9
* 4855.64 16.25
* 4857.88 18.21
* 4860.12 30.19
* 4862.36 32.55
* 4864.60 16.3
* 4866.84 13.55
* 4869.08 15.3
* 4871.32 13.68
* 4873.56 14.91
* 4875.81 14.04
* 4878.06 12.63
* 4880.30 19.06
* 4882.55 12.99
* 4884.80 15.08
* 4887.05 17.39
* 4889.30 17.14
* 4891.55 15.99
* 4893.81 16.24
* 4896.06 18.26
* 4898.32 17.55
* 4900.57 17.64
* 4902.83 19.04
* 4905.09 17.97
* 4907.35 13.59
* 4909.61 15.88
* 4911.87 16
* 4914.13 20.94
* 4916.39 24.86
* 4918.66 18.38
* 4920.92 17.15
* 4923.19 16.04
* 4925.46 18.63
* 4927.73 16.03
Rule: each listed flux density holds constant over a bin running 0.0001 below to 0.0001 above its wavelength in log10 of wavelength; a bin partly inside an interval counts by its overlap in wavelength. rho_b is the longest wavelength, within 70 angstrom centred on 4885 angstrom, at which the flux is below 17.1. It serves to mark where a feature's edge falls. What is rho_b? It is 4911.87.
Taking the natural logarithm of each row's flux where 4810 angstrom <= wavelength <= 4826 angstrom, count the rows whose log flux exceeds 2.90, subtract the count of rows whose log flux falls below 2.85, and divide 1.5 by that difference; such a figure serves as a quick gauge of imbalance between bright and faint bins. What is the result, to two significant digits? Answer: -1.5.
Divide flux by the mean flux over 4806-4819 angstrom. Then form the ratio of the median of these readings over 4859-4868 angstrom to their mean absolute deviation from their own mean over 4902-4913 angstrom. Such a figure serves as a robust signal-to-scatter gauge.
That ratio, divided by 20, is 0.72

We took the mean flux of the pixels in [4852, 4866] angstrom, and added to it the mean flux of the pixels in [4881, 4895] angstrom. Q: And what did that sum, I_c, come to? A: 37.0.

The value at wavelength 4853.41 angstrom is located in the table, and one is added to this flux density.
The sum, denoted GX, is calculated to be 14.9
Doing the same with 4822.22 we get 18.9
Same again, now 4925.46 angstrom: 19.6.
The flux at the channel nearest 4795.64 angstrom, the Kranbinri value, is 21.46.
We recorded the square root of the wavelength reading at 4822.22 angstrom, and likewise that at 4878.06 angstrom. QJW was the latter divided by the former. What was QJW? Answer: 0.84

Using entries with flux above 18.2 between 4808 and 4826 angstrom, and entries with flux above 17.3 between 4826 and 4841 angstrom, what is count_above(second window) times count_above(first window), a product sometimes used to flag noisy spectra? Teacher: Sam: 12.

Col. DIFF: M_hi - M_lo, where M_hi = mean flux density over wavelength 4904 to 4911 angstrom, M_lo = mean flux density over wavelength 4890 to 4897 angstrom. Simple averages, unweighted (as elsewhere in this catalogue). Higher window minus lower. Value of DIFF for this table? -1.0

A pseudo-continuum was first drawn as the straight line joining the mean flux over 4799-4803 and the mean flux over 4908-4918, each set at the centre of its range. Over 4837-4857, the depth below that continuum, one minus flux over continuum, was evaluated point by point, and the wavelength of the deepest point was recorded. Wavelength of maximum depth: 4853.41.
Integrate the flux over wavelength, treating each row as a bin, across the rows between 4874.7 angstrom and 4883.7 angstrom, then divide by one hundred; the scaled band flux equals 1.3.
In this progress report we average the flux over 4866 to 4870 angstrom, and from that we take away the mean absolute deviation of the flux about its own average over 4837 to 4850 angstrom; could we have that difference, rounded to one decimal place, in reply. 13.3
